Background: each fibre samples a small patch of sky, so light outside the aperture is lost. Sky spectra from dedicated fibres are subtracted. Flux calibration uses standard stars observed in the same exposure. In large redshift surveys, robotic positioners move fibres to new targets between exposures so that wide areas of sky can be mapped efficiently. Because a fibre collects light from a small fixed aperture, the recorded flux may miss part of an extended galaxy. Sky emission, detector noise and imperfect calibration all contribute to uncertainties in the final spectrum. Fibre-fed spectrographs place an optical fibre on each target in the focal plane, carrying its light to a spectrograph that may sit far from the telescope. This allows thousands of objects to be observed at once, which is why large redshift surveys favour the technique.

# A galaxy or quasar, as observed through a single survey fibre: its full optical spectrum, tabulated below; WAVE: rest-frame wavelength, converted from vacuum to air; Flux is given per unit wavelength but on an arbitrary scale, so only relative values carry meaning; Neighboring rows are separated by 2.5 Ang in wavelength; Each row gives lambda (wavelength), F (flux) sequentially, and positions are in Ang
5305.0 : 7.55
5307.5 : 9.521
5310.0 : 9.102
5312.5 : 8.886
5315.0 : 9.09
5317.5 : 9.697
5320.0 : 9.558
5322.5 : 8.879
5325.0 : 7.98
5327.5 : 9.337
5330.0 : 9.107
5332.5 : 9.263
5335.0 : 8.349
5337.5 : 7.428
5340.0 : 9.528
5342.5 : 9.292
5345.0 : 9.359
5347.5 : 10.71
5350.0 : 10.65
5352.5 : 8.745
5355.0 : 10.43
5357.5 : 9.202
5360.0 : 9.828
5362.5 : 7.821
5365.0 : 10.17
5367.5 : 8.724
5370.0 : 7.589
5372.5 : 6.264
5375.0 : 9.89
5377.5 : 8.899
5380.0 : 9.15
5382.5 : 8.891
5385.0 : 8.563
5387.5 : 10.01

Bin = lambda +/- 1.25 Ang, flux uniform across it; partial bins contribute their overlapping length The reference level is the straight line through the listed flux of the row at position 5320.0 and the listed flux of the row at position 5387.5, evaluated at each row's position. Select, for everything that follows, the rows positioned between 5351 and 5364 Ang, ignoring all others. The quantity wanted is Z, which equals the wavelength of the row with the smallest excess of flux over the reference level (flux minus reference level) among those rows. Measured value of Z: 5362.5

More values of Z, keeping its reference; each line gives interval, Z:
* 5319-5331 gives 5325.0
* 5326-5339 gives 5337.5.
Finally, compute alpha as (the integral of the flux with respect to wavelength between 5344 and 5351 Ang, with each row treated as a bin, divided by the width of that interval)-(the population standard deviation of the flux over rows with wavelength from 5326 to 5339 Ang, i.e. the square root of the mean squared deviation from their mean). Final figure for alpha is 9.5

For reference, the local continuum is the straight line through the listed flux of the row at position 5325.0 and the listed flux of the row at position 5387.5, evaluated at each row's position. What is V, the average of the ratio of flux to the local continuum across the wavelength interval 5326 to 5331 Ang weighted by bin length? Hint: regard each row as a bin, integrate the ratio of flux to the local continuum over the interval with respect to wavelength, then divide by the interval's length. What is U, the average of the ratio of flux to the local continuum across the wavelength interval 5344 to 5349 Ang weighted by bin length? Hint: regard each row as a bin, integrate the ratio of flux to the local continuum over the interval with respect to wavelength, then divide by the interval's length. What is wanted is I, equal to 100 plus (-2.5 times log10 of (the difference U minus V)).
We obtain 104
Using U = 1.16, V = 1.13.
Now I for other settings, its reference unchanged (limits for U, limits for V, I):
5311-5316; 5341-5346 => 103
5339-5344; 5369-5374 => 101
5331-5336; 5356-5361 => 104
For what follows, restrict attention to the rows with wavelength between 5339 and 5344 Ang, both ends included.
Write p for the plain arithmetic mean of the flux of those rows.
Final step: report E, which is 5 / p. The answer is 0.531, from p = 9.4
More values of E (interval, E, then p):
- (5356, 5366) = 0.540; 9.3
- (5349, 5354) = 0.516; 9.7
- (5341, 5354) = 0.513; 9.8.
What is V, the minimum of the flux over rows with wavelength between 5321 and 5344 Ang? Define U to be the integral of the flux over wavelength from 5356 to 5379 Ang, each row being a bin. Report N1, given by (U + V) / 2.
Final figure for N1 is 104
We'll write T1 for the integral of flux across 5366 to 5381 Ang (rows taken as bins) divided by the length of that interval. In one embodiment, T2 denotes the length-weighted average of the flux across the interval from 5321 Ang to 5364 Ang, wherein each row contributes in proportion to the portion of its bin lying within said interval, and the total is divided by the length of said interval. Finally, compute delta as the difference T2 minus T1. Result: 0.7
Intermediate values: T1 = 8.44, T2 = 9.2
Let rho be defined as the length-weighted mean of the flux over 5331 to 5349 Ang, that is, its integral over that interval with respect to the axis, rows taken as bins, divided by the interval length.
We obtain 9.2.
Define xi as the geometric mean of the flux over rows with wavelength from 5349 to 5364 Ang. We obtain 9.4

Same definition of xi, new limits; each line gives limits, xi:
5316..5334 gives 9.1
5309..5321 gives 9.3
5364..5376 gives 8.4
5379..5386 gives 8.9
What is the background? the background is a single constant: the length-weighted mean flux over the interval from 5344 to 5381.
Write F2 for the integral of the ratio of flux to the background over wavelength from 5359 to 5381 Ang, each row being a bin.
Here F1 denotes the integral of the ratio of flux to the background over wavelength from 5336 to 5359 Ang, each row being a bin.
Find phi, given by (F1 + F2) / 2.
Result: 22.3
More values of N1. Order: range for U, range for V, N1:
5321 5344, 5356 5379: 104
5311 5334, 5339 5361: 109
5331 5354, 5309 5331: 111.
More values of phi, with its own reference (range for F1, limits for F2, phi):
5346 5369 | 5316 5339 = 23.1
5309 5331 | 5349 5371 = 22.0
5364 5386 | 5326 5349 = 21.9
